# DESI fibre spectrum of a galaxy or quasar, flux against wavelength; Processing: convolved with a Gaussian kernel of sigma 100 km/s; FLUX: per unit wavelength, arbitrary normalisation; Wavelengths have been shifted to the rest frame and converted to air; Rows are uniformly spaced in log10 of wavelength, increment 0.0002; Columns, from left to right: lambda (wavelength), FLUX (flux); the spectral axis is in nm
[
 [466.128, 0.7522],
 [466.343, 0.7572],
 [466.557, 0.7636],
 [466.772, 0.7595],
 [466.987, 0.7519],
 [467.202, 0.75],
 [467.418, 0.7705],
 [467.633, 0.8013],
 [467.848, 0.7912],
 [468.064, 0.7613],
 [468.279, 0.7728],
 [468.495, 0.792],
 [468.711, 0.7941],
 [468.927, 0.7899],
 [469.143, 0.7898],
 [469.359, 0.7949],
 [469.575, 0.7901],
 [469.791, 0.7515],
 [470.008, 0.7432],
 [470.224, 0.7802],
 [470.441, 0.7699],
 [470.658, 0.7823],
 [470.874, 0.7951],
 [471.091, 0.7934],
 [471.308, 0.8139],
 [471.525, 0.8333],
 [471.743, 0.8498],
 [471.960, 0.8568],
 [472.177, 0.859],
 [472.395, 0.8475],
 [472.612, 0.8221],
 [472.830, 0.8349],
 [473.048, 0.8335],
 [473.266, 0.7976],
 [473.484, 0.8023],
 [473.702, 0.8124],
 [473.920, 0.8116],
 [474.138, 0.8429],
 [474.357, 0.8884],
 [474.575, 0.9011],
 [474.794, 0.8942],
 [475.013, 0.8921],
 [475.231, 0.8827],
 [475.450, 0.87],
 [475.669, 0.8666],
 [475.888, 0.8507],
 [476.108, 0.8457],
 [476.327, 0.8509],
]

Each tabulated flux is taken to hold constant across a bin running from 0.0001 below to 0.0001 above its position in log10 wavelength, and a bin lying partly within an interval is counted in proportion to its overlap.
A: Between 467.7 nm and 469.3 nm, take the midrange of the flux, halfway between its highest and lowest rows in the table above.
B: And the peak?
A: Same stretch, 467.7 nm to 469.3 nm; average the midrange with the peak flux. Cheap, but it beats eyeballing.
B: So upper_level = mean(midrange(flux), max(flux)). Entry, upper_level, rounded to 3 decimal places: 0.786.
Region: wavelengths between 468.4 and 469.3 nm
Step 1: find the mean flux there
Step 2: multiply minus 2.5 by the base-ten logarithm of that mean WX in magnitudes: 0.254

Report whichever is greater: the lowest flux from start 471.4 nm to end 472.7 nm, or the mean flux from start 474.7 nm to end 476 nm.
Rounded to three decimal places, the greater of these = 0.876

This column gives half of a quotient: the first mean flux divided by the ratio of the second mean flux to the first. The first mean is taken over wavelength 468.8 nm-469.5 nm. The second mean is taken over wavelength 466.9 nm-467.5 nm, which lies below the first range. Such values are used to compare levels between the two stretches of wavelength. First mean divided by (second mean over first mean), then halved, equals 0.414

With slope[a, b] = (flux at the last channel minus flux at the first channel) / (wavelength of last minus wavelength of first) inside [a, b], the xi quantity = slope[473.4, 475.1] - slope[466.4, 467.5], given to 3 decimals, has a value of 0.051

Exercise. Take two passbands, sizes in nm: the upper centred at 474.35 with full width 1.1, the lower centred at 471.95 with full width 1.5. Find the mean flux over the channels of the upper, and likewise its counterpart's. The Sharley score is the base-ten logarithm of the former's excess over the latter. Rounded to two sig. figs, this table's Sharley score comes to -1.6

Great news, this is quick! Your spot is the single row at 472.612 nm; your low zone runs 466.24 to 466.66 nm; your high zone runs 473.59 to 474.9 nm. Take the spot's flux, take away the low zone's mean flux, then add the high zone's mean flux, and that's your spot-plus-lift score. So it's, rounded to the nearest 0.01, 0.92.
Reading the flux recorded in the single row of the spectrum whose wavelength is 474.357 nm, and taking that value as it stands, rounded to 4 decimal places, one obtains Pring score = 0.8884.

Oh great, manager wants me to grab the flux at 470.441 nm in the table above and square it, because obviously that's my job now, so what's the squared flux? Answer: 0.59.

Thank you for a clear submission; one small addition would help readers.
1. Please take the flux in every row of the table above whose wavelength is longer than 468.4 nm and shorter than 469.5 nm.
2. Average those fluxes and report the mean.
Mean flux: 0.792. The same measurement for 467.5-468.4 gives 0.782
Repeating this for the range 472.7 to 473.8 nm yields 0.816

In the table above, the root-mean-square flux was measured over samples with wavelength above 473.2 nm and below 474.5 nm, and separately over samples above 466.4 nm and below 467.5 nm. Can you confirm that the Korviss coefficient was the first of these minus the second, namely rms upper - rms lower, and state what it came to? 0.067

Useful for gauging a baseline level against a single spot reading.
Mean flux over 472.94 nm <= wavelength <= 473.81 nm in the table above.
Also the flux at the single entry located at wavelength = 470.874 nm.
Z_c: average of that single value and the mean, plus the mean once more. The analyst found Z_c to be 1.61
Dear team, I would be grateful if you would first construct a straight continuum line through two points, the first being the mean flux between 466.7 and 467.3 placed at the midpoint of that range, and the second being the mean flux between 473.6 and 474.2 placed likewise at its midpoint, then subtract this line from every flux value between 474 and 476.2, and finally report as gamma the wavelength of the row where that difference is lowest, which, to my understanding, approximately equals 476.108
